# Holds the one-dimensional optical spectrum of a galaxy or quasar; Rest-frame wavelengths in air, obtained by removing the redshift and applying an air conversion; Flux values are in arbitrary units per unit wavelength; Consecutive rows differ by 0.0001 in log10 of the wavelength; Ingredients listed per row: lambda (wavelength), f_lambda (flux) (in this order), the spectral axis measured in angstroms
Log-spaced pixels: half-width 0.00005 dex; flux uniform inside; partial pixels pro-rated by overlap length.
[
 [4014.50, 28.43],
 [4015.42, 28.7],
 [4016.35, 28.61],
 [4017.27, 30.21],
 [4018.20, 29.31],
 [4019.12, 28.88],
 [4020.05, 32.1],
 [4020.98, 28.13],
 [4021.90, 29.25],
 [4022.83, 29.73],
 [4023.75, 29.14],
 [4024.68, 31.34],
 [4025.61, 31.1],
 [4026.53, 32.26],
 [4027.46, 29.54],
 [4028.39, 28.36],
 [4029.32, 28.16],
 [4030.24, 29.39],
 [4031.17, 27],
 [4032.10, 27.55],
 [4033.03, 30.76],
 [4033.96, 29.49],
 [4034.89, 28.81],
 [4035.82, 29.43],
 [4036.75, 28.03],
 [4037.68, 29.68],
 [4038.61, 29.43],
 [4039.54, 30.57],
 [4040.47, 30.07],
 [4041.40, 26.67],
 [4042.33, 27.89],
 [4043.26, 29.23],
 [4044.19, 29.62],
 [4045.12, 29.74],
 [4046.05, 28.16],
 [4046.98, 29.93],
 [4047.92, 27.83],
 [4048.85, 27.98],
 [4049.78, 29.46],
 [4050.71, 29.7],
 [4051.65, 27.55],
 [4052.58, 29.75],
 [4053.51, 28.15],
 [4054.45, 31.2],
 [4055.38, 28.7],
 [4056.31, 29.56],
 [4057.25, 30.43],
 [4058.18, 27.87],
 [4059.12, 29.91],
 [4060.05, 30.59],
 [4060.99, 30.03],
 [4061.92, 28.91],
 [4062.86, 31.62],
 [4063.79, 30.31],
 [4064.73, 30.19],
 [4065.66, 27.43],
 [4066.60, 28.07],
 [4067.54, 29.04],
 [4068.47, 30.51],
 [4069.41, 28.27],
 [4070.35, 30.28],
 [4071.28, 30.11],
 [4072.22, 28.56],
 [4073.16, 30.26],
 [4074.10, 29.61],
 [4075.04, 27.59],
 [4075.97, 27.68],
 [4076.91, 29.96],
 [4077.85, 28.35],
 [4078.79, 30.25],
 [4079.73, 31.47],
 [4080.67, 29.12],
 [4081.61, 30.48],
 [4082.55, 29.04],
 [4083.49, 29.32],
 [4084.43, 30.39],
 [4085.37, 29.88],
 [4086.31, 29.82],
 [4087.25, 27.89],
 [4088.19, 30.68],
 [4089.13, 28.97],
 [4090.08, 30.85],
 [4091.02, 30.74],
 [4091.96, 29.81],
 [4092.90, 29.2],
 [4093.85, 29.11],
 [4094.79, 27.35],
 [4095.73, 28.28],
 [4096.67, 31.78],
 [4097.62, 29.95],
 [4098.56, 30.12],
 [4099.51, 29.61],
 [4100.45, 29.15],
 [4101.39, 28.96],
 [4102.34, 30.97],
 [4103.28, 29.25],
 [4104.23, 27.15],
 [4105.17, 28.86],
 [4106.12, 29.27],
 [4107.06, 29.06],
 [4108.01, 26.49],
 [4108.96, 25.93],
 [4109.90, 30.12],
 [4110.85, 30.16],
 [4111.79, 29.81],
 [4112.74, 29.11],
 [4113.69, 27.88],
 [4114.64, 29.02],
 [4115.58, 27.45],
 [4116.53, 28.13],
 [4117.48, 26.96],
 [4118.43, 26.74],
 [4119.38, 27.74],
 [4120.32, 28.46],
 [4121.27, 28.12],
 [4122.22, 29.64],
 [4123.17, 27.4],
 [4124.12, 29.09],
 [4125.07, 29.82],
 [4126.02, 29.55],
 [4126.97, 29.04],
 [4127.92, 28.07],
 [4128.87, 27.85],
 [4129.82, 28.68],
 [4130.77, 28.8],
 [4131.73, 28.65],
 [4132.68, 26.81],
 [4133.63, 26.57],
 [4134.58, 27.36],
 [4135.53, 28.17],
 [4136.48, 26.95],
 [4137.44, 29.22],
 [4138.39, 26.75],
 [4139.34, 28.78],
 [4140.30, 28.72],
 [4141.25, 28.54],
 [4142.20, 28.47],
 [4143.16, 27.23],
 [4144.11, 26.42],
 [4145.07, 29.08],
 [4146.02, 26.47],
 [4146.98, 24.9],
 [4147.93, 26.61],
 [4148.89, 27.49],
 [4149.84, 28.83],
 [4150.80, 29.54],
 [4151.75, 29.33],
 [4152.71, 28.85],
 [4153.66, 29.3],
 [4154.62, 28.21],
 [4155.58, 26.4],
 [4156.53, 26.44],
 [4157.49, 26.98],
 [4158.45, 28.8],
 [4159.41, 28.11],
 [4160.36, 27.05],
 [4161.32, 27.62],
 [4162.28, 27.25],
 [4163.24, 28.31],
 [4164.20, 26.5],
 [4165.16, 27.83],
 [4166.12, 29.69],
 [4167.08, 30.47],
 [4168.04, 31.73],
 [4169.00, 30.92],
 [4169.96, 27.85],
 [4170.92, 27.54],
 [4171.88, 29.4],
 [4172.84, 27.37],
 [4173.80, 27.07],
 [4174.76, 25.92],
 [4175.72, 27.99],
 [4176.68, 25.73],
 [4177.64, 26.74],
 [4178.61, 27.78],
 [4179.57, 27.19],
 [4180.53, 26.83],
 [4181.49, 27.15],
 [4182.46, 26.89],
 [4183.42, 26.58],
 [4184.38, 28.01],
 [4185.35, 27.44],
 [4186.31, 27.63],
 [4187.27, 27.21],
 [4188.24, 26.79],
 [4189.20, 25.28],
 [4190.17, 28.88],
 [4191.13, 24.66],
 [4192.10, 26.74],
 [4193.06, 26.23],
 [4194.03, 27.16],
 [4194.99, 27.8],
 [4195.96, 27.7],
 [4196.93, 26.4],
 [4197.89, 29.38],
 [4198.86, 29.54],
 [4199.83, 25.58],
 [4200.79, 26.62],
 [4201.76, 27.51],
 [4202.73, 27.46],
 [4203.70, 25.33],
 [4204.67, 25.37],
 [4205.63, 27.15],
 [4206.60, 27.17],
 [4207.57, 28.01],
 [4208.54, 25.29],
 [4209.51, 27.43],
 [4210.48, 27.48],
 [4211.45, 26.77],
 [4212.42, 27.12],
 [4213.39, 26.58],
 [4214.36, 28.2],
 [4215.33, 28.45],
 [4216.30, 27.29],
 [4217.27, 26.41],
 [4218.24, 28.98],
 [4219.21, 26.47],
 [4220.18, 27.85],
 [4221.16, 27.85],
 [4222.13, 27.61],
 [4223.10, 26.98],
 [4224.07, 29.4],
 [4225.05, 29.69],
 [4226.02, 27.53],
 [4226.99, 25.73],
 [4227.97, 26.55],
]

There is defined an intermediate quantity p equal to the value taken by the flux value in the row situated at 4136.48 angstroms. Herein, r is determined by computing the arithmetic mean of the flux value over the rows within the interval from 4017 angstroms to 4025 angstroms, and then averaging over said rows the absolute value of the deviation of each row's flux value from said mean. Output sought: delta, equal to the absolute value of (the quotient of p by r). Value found 28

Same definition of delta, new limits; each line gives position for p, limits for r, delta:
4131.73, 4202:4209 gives 28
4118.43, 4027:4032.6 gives 35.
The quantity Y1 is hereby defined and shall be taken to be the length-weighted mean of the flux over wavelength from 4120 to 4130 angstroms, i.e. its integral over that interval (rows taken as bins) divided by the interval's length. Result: 28.7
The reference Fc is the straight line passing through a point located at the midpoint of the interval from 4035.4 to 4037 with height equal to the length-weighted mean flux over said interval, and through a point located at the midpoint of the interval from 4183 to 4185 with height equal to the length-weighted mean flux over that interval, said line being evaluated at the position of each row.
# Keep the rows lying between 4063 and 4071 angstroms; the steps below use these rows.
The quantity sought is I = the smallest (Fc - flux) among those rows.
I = -2.0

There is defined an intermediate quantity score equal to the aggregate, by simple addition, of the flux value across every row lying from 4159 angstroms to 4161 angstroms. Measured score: 55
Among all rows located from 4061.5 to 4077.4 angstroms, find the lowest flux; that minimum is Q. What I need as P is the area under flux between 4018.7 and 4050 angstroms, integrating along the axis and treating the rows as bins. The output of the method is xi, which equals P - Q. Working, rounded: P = 916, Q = 27.43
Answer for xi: 888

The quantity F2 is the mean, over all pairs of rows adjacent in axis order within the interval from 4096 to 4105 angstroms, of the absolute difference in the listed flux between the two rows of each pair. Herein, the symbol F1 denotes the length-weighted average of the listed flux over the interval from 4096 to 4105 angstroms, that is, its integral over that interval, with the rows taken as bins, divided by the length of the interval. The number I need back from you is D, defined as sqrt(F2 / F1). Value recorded 0.195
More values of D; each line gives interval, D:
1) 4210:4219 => 0.192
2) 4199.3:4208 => 0.178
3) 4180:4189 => 0.134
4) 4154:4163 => 0.177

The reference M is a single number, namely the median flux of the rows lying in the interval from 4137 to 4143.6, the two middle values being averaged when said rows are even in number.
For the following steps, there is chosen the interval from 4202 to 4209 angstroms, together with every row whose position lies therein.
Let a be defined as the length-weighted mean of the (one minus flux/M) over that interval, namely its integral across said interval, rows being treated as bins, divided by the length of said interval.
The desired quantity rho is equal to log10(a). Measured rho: -1.2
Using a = 0.069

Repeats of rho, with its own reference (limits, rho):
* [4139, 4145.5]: -1.9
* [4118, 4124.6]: -1.9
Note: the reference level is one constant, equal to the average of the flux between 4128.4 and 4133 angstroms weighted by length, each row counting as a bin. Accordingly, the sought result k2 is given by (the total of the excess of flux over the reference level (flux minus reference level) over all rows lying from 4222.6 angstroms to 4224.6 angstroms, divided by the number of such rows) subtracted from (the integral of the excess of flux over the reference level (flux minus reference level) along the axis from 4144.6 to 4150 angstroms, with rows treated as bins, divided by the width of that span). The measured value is -1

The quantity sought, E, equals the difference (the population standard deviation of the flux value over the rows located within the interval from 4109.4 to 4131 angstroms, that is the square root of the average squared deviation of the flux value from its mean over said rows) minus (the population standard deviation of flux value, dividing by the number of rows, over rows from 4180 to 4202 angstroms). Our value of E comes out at -0.17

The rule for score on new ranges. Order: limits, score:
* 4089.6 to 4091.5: 62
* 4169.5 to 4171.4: 55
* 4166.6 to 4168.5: 62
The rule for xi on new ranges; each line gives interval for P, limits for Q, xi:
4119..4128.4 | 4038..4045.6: 243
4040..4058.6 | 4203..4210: 514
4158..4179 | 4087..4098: 562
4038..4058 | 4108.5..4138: 556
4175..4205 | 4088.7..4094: 781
